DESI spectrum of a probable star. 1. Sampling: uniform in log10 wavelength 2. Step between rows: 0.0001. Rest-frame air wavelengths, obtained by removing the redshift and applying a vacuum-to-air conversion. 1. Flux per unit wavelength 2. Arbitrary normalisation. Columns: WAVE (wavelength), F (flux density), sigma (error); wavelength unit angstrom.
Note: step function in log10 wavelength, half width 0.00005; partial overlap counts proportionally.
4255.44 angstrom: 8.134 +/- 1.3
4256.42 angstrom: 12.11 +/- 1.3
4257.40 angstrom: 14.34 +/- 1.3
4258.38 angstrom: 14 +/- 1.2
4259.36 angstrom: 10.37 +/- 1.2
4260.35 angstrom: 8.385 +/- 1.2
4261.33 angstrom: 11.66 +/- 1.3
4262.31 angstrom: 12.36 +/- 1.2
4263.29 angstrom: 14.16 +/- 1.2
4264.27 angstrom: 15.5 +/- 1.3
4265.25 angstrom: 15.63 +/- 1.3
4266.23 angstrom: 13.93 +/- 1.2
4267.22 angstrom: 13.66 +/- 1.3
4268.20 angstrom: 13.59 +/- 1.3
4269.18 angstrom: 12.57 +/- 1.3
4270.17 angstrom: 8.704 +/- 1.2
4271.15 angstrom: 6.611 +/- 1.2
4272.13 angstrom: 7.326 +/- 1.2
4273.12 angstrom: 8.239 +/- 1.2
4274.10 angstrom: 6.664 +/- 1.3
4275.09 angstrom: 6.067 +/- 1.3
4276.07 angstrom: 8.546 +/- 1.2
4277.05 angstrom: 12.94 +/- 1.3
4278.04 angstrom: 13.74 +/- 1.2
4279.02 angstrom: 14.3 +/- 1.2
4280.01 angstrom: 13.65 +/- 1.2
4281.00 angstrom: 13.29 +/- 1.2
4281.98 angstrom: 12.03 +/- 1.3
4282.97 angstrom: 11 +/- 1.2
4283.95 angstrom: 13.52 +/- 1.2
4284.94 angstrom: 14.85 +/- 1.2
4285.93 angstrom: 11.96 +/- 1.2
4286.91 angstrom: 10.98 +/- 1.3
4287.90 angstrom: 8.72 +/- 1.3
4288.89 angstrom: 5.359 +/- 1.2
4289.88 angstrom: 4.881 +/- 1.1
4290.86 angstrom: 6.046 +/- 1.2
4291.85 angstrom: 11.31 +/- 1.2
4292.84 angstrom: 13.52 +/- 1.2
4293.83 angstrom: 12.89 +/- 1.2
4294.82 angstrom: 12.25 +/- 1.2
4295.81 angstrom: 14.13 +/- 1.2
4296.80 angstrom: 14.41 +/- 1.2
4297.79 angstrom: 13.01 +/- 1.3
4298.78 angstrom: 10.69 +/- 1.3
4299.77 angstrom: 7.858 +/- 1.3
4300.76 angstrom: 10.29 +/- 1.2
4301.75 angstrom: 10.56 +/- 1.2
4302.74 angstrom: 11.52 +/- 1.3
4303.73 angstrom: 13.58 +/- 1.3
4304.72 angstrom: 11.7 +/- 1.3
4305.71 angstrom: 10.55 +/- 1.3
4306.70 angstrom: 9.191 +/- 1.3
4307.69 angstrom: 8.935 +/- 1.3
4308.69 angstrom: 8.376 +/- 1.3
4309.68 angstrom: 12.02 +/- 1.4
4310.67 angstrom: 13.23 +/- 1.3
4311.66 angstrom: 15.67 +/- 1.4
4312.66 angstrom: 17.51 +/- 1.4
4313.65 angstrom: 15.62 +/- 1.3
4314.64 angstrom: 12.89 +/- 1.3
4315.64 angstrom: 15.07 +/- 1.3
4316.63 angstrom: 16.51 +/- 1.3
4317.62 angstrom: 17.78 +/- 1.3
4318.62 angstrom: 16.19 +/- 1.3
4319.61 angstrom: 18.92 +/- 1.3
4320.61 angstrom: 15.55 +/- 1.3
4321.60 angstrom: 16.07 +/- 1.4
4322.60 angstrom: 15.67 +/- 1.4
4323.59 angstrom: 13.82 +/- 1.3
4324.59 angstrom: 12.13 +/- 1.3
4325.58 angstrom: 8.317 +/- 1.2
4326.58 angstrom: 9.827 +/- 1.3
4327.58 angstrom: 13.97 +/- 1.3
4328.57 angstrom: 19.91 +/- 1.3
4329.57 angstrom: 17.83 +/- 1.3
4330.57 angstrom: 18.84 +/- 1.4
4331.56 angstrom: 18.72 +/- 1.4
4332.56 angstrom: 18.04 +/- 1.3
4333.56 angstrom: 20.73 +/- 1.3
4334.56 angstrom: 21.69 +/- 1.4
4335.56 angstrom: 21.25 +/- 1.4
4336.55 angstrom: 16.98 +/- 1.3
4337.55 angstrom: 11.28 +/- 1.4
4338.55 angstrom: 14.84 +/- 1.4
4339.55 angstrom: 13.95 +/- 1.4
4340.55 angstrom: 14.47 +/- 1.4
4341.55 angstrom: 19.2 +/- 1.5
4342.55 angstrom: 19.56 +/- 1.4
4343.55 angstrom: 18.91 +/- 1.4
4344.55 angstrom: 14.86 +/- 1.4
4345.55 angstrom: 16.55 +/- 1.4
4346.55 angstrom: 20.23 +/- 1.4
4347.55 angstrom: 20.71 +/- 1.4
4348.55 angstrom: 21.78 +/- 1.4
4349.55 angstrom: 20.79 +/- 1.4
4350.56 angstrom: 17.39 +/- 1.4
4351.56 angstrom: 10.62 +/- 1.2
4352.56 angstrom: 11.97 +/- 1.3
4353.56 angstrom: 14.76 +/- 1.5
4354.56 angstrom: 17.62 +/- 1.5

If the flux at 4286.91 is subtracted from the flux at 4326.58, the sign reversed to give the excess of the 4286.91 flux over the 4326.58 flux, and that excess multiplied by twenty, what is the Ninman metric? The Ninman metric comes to 23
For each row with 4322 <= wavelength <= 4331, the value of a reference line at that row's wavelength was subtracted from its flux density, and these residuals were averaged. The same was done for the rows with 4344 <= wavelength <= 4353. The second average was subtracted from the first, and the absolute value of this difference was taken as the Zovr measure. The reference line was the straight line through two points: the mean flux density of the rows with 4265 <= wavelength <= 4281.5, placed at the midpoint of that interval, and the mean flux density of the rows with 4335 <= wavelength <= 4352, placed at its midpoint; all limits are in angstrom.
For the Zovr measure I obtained 0.8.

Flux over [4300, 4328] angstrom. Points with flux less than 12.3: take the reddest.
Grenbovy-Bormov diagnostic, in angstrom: 4326.58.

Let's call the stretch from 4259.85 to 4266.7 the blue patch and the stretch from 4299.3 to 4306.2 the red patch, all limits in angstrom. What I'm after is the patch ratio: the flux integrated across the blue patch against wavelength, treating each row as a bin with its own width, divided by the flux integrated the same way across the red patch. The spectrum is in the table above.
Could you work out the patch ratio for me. 1.19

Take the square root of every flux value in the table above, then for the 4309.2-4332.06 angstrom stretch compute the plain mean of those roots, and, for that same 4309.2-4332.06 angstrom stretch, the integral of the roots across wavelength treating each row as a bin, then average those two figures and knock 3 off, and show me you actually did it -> 43.5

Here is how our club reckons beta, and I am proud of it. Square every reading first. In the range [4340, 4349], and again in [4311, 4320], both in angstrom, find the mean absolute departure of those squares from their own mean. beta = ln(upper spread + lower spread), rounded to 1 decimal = 4.8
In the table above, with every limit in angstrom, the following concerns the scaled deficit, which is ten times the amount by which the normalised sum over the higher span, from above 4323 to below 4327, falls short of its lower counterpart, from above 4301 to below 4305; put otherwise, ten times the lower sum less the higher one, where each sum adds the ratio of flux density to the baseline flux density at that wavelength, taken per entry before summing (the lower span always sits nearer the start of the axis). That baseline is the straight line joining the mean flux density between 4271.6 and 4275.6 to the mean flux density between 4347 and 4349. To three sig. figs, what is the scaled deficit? 11.0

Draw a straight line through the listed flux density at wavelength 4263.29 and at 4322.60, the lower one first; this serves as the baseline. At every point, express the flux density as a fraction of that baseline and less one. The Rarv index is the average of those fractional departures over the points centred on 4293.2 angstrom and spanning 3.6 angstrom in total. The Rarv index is -0.16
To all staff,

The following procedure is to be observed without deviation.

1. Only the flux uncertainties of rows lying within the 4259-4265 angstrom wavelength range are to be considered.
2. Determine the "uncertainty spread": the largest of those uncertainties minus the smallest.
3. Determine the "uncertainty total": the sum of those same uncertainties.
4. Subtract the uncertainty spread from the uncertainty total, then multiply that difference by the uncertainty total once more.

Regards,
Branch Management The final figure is 54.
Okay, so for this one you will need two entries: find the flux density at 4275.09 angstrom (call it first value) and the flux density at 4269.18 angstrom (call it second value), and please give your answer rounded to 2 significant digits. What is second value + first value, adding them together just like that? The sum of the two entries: 19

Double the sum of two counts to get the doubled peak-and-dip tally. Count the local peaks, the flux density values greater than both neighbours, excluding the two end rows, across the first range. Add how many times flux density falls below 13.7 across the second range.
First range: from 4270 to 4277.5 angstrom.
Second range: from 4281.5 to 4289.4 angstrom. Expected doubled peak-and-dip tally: 16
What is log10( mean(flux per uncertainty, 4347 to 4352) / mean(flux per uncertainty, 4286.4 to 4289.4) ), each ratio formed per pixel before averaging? 0.31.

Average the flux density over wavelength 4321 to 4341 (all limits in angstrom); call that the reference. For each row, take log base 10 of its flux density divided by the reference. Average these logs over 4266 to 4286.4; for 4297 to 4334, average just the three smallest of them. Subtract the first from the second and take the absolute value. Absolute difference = 0.12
